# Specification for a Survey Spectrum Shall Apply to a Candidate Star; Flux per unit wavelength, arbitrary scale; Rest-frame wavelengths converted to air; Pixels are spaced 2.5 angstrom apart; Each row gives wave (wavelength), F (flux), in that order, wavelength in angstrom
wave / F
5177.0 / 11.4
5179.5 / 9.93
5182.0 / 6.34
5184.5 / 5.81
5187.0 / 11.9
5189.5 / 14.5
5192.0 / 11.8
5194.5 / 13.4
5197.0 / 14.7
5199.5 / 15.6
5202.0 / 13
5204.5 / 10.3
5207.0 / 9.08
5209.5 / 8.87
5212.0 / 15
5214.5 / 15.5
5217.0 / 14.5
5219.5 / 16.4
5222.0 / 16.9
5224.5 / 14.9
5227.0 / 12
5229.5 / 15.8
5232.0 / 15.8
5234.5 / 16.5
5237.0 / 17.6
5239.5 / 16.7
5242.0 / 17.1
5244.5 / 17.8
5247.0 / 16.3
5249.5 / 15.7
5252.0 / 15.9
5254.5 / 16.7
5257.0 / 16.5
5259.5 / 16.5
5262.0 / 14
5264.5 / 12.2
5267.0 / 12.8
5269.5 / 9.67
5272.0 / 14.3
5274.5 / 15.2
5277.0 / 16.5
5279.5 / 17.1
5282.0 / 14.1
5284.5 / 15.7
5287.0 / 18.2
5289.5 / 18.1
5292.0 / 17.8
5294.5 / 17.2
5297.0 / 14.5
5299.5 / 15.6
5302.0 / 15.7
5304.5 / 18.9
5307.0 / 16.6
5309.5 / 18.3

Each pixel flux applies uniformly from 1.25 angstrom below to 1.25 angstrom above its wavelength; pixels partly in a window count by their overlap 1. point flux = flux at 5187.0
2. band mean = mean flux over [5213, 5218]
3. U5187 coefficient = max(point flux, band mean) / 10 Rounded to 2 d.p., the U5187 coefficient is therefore 1.50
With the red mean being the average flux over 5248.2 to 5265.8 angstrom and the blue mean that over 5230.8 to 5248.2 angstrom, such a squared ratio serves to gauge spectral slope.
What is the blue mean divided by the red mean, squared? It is 1.2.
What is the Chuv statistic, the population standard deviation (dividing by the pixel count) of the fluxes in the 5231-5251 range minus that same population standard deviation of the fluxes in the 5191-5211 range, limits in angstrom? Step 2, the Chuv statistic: -1.6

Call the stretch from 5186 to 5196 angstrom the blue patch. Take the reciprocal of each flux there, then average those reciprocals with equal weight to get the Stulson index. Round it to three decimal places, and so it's 0.078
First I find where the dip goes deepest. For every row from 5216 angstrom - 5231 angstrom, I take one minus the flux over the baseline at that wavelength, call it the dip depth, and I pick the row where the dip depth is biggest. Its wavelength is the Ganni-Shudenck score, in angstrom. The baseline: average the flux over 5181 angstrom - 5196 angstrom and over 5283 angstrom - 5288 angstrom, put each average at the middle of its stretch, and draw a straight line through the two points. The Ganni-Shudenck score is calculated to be 5227.0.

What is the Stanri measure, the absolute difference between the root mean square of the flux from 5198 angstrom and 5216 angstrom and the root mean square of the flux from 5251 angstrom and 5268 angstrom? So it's 2.3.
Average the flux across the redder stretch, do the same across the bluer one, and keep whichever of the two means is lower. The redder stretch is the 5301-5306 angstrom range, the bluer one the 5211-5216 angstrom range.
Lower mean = 15.2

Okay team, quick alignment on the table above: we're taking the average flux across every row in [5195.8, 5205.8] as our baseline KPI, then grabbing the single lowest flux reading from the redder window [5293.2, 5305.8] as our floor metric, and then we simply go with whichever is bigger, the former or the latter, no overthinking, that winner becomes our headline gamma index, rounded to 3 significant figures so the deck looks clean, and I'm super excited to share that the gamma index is 14.5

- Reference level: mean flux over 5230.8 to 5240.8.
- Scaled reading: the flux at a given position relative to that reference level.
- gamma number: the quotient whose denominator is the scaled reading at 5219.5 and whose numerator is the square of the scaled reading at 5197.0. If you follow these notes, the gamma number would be 0.79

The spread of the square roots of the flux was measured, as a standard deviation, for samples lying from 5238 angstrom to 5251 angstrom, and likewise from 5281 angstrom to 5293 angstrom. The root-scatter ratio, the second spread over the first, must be 2.3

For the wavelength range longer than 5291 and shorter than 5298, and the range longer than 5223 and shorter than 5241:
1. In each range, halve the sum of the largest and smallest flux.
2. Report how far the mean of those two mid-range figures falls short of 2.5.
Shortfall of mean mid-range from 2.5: -13.0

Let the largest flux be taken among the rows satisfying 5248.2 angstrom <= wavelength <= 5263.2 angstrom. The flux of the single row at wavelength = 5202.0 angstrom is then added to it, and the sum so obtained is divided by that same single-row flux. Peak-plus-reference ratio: 2.28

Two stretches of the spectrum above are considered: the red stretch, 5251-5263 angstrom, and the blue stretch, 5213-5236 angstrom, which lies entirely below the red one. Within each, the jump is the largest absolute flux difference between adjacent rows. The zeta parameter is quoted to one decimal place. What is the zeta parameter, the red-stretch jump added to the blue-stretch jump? 6.3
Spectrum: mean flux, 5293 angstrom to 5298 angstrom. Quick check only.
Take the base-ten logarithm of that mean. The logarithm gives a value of 1.20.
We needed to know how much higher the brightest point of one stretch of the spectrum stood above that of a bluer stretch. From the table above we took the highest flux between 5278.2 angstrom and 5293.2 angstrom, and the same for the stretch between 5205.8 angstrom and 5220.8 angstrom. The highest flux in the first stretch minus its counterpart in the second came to 1.8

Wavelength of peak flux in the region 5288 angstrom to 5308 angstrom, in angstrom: 5304.5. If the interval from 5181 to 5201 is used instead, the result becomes 5199.5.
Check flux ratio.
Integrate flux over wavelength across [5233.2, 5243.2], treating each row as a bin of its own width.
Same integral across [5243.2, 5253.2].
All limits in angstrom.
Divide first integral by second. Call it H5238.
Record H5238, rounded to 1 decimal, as 1.0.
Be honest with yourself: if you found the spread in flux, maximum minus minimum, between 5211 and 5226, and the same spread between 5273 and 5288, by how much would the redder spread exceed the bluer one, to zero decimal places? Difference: 2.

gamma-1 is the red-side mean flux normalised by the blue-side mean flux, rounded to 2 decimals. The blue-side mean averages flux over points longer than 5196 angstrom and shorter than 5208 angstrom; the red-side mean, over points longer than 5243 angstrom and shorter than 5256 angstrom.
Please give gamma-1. 1.31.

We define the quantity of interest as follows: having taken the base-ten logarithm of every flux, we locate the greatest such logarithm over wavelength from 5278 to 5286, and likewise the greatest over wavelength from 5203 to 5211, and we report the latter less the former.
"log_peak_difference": -0.22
